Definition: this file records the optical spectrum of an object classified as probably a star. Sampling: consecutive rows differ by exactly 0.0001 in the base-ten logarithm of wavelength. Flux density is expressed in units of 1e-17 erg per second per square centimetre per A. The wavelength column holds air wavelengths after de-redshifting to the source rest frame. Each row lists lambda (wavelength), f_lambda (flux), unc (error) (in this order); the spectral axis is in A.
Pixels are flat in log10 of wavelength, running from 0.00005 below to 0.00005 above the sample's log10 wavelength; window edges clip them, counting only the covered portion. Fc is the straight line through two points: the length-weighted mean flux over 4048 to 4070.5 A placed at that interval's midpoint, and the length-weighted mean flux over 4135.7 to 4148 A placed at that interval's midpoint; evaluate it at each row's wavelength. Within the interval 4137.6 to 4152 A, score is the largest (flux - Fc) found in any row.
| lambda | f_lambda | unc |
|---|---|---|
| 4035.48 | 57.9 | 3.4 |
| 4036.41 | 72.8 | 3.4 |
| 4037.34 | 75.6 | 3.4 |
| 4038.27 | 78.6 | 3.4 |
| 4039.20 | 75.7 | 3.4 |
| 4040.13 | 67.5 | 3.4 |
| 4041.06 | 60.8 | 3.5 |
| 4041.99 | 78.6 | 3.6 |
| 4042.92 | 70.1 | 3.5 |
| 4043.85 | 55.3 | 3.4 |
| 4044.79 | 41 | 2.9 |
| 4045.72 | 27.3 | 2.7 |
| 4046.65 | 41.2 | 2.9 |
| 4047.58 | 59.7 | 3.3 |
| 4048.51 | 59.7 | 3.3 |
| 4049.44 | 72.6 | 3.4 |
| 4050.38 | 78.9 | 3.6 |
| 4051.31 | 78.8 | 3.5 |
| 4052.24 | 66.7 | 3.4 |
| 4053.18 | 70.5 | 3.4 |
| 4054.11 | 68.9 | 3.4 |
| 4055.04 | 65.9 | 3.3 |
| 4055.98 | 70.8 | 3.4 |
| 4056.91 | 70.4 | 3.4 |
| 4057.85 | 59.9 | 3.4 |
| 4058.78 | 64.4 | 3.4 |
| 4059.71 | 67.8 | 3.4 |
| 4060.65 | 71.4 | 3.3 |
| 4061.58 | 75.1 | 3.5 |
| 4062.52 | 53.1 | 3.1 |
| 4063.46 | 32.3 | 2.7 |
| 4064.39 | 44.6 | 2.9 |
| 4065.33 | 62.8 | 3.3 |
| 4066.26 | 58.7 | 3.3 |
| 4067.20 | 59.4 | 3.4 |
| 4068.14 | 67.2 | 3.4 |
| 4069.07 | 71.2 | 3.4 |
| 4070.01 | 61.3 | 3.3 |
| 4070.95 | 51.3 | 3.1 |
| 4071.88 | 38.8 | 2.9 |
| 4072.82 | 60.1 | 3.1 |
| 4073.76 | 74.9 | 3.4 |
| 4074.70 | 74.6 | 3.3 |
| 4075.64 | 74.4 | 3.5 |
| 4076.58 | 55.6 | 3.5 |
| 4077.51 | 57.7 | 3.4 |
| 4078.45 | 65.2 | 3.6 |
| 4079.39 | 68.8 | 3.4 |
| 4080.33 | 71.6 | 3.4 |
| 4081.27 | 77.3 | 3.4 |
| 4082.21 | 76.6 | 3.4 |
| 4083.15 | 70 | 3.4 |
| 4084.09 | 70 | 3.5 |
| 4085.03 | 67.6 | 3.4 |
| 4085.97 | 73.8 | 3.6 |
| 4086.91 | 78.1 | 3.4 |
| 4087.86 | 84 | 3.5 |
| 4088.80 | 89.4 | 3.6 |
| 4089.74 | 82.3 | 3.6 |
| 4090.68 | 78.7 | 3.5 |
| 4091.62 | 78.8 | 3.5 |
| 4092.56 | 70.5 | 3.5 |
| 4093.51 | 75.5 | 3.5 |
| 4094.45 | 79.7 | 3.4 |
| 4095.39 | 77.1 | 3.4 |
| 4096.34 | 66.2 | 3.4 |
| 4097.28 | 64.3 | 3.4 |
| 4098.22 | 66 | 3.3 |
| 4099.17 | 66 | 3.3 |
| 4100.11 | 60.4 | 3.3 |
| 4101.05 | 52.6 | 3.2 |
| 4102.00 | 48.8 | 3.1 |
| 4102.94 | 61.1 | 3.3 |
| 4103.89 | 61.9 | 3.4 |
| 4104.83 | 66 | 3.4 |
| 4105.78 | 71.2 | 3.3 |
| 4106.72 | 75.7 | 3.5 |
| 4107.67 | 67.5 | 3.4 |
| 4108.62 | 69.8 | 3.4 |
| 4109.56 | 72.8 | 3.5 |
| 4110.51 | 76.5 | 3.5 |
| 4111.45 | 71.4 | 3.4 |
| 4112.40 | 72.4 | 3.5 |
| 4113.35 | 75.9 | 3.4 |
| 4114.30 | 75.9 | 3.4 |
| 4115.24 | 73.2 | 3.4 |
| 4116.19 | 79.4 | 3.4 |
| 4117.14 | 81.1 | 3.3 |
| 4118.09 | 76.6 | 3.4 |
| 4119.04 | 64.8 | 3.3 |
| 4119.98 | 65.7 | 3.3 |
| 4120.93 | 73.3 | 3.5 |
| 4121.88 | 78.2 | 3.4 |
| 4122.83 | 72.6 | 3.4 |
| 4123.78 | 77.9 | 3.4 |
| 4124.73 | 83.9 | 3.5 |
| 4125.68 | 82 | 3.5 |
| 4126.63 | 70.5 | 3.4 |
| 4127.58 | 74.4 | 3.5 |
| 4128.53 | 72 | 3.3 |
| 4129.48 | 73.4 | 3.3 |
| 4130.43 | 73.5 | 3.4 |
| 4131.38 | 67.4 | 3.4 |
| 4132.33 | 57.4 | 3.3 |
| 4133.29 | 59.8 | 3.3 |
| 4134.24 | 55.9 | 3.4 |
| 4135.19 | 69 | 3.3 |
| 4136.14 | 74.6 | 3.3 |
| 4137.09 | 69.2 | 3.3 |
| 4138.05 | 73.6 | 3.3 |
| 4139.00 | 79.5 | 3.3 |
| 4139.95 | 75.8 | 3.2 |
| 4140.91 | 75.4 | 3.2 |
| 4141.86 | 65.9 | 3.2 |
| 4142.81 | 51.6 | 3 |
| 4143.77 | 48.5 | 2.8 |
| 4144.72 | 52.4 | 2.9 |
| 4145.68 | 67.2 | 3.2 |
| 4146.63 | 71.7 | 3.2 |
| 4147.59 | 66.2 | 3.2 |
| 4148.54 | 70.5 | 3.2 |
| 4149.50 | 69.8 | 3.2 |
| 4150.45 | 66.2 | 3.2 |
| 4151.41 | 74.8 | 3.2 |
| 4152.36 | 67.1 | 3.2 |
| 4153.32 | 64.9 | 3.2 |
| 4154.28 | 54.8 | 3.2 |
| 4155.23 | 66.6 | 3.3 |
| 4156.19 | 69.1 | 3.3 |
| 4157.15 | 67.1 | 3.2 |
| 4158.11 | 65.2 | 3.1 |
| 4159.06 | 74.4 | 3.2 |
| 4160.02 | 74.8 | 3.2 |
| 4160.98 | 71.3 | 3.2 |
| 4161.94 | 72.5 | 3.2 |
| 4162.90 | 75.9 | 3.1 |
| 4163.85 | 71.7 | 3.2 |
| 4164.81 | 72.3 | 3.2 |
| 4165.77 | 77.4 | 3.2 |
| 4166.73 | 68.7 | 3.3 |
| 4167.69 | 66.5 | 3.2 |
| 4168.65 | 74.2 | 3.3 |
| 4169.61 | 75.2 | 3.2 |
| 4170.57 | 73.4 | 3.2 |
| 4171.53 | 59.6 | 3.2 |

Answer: 13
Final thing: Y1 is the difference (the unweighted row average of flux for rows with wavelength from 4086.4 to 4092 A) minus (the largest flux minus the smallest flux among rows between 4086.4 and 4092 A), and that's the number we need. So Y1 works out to 71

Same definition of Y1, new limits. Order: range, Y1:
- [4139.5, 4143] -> 43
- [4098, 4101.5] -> 48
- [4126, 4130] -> 69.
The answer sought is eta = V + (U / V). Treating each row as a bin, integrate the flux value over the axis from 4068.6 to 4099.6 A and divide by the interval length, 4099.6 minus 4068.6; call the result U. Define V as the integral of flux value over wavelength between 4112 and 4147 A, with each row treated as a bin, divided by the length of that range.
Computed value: 71.6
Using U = 70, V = 70.6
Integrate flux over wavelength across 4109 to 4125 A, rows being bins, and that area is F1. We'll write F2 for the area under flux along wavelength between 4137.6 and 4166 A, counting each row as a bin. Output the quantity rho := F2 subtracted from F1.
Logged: -748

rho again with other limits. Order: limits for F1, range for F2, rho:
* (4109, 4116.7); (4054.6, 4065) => -63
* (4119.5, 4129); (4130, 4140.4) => -1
